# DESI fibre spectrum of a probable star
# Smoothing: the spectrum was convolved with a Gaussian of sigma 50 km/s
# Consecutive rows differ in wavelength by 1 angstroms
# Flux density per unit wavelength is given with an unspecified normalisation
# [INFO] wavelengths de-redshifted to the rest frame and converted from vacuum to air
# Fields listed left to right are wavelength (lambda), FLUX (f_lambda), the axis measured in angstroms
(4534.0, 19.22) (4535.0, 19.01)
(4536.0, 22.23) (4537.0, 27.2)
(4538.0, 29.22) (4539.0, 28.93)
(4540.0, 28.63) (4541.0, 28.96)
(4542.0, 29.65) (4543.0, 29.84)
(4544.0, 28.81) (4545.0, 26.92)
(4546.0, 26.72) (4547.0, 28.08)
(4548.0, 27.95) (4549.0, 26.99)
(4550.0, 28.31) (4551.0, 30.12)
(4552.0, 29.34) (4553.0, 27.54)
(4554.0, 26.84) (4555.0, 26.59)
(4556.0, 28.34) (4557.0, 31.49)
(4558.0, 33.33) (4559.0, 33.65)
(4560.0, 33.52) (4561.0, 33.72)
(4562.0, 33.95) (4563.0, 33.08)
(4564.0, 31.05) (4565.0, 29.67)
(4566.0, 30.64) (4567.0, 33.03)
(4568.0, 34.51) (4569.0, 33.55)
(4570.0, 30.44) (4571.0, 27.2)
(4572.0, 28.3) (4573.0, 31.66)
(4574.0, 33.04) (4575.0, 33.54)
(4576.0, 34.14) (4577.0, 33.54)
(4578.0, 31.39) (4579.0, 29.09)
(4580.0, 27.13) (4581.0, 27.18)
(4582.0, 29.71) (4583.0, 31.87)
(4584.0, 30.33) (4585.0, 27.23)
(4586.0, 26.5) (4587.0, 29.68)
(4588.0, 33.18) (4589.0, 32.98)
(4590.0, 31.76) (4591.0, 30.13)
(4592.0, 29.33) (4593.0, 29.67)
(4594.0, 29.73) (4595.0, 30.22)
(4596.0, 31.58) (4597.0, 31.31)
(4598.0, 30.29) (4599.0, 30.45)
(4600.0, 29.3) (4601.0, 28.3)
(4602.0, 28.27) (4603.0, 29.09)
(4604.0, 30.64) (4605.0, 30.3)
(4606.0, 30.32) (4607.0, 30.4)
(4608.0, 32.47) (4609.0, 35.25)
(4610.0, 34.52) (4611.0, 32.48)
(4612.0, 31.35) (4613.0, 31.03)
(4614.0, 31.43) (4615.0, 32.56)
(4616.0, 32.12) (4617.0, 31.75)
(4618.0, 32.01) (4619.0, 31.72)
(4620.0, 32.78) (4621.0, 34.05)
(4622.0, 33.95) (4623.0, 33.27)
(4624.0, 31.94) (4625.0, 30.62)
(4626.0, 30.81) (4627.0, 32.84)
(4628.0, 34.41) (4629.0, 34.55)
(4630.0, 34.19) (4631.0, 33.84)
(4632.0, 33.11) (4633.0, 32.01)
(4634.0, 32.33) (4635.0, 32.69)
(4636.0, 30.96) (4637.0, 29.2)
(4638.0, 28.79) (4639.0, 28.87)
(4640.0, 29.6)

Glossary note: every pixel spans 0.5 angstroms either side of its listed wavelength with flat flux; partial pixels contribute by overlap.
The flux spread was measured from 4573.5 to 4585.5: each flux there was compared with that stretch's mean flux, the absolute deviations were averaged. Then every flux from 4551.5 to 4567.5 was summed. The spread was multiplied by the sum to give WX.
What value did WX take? 1109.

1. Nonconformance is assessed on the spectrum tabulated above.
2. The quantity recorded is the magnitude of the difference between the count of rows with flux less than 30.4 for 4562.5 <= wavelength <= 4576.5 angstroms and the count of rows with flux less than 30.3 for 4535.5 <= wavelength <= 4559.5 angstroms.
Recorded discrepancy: 18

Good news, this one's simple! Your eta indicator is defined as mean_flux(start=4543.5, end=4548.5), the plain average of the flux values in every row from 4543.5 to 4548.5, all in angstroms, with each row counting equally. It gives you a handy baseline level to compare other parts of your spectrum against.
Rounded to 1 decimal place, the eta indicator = 27.7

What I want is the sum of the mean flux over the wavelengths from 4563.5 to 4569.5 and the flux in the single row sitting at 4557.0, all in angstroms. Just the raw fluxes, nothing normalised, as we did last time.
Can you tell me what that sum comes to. 64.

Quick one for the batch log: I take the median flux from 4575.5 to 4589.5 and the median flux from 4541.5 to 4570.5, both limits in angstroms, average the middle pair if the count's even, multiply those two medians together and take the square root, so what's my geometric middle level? 29.9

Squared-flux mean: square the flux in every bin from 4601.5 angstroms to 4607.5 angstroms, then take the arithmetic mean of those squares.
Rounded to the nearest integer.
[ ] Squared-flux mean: 891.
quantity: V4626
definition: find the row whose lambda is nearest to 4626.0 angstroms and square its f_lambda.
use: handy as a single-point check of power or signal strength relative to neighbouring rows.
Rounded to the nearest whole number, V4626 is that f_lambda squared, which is 949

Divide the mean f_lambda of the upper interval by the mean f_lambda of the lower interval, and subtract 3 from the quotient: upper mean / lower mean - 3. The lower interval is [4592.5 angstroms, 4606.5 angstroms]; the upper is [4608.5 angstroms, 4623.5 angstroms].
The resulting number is -1.91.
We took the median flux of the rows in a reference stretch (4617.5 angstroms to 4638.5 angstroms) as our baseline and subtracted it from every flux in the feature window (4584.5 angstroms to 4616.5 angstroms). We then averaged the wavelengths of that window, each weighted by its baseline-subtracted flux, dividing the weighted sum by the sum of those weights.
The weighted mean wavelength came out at 4596.4 angstroms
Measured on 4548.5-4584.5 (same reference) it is 4564.1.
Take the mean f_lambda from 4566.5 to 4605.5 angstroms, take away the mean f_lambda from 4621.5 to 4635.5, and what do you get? -2.4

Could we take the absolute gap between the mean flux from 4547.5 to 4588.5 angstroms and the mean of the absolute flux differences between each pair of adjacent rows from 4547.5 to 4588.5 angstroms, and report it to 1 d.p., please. 29.0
